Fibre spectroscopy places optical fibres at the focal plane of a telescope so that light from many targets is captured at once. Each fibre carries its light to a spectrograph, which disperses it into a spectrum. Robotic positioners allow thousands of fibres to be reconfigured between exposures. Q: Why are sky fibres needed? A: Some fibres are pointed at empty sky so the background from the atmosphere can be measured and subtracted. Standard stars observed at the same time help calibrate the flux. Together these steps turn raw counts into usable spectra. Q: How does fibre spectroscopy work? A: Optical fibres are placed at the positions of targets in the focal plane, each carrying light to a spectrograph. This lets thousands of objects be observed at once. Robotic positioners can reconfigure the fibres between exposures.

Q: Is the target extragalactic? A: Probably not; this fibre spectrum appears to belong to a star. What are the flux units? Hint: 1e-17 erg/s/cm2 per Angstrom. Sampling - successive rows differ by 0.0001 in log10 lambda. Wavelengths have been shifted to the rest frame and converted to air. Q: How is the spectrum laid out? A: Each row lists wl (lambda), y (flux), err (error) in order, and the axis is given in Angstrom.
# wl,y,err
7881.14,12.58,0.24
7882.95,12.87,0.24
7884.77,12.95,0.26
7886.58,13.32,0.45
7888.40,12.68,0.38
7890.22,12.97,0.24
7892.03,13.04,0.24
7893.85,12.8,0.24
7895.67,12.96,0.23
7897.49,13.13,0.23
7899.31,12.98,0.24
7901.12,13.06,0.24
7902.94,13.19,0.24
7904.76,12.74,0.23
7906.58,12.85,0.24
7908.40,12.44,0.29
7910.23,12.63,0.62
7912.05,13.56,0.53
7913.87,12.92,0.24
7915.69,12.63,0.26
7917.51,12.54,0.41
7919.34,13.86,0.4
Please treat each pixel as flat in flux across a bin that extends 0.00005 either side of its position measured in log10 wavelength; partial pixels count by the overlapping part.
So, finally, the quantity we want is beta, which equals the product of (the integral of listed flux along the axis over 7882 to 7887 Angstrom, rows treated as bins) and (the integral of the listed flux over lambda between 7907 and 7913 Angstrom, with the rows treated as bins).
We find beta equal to 5030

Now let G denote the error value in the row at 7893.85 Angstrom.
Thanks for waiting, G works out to 0.240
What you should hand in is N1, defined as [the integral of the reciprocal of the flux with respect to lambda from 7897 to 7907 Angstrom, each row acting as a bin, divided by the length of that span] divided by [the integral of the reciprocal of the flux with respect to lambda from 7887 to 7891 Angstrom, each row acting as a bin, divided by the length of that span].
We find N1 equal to 0.99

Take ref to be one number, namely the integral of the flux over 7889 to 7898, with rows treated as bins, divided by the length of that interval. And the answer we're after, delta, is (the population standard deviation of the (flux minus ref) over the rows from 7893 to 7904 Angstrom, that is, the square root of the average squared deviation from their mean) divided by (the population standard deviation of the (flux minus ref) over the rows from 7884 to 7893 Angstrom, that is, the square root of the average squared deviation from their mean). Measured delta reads 0.62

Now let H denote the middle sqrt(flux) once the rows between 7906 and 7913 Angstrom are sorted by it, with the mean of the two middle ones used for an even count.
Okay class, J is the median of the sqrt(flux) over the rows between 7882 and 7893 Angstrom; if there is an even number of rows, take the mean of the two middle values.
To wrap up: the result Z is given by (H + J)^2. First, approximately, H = 3.57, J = 3.60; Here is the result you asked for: 51.4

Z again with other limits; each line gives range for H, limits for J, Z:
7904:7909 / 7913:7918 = 50.7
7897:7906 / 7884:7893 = 52.1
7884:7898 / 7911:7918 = 51.5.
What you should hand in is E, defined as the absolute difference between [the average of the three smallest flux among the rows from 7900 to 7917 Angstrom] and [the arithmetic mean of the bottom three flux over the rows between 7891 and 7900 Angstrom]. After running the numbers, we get 0.35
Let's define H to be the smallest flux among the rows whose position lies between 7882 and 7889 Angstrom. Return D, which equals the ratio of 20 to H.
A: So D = 1.577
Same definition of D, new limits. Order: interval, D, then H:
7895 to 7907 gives 1.570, 12.74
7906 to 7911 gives 1.608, 12.44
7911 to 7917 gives 1.584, 12.63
